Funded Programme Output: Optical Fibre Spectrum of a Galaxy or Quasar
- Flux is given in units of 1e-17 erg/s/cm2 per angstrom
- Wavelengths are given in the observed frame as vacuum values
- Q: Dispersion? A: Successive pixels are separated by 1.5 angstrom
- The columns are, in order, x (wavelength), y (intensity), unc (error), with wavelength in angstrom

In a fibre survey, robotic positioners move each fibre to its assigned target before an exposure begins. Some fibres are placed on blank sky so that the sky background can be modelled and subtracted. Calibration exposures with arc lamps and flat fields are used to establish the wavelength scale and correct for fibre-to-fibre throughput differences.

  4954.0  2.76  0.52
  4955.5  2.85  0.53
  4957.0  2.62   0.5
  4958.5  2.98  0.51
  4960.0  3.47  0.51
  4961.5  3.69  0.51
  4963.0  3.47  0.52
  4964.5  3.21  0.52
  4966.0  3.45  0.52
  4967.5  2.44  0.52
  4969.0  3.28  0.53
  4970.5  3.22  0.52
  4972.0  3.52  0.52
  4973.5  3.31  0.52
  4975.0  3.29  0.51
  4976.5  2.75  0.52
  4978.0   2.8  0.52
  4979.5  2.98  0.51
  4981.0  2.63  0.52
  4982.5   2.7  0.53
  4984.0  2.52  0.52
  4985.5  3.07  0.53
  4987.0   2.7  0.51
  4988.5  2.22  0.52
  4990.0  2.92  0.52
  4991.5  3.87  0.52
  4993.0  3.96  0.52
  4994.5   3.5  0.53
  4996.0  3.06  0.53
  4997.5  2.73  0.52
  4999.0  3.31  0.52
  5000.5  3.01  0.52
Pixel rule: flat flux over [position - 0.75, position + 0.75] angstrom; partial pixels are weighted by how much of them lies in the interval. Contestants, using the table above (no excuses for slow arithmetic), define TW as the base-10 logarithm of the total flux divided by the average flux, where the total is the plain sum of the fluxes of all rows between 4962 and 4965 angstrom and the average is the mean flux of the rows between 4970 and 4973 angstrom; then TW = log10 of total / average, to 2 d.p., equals 0.30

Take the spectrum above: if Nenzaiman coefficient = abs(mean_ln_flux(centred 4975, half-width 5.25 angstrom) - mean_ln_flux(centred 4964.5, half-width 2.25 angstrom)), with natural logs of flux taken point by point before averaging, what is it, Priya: 0.081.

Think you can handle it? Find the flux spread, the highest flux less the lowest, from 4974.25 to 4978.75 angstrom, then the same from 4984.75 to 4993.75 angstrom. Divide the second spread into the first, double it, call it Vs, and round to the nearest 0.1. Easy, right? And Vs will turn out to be 0.6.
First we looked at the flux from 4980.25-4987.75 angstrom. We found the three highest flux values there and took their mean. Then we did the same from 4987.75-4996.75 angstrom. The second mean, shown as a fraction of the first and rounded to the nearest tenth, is 1.3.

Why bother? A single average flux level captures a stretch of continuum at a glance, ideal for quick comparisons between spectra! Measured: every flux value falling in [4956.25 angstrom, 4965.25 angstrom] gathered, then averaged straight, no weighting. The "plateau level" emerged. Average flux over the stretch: 3.24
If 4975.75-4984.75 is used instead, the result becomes 2.73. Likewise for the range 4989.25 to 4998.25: 3.34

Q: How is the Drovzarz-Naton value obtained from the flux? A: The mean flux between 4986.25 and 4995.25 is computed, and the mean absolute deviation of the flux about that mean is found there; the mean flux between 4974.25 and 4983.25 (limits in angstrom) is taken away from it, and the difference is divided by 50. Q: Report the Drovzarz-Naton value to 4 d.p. -0.0455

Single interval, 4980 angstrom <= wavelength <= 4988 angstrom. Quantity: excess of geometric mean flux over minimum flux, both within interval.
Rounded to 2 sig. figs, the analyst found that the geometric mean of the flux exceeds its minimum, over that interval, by 0.20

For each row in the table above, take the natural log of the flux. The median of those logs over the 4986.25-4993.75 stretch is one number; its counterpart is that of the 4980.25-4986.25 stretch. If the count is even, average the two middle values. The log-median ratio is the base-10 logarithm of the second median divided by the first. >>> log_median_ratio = -0.04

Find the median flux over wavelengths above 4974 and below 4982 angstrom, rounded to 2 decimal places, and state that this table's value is 2.80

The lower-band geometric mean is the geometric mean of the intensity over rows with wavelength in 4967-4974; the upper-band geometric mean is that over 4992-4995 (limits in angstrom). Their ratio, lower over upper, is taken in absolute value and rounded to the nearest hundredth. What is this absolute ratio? 0.84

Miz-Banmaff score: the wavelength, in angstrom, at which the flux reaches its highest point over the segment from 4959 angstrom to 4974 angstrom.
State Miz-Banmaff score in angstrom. 4961.5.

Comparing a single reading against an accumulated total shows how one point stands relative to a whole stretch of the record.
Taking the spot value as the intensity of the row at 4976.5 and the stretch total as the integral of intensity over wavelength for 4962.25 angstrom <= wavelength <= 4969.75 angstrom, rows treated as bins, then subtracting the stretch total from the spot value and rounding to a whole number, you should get -21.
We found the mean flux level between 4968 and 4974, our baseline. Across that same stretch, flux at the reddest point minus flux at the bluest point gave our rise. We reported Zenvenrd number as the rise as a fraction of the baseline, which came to 0.01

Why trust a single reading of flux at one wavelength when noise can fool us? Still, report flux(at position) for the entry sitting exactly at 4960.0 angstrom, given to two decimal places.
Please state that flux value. 3.47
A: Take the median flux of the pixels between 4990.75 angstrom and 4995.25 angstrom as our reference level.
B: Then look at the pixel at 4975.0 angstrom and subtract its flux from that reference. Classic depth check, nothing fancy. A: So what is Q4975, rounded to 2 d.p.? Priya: 0.58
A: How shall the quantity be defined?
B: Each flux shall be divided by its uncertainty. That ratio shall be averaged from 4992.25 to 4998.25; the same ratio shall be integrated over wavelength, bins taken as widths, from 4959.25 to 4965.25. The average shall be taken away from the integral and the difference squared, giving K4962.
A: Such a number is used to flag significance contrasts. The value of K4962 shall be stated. 1157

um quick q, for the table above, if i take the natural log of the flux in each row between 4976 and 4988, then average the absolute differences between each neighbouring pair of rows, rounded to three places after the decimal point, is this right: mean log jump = 0.089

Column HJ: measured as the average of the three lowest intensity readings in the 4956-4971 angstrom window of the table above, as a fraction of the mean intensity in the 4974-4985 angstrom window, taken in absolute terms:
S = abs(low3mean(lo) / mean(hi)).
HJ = 0.95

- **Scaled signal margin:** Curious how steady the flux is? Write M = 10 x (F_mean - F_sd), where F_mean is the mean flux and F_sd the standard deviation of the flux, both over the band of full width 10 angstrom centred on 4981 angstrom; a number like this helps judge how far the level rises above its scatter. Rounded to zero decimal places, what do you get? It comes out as 26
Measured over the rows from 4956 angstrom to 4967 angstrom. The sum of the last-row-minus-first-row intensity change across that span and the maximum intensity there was 4.5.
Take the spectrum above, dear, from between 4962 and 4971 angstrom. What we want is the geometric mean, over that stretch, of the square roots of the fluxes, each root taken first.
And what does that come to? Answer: 1.78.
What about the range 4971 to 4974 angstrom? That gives 1.85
